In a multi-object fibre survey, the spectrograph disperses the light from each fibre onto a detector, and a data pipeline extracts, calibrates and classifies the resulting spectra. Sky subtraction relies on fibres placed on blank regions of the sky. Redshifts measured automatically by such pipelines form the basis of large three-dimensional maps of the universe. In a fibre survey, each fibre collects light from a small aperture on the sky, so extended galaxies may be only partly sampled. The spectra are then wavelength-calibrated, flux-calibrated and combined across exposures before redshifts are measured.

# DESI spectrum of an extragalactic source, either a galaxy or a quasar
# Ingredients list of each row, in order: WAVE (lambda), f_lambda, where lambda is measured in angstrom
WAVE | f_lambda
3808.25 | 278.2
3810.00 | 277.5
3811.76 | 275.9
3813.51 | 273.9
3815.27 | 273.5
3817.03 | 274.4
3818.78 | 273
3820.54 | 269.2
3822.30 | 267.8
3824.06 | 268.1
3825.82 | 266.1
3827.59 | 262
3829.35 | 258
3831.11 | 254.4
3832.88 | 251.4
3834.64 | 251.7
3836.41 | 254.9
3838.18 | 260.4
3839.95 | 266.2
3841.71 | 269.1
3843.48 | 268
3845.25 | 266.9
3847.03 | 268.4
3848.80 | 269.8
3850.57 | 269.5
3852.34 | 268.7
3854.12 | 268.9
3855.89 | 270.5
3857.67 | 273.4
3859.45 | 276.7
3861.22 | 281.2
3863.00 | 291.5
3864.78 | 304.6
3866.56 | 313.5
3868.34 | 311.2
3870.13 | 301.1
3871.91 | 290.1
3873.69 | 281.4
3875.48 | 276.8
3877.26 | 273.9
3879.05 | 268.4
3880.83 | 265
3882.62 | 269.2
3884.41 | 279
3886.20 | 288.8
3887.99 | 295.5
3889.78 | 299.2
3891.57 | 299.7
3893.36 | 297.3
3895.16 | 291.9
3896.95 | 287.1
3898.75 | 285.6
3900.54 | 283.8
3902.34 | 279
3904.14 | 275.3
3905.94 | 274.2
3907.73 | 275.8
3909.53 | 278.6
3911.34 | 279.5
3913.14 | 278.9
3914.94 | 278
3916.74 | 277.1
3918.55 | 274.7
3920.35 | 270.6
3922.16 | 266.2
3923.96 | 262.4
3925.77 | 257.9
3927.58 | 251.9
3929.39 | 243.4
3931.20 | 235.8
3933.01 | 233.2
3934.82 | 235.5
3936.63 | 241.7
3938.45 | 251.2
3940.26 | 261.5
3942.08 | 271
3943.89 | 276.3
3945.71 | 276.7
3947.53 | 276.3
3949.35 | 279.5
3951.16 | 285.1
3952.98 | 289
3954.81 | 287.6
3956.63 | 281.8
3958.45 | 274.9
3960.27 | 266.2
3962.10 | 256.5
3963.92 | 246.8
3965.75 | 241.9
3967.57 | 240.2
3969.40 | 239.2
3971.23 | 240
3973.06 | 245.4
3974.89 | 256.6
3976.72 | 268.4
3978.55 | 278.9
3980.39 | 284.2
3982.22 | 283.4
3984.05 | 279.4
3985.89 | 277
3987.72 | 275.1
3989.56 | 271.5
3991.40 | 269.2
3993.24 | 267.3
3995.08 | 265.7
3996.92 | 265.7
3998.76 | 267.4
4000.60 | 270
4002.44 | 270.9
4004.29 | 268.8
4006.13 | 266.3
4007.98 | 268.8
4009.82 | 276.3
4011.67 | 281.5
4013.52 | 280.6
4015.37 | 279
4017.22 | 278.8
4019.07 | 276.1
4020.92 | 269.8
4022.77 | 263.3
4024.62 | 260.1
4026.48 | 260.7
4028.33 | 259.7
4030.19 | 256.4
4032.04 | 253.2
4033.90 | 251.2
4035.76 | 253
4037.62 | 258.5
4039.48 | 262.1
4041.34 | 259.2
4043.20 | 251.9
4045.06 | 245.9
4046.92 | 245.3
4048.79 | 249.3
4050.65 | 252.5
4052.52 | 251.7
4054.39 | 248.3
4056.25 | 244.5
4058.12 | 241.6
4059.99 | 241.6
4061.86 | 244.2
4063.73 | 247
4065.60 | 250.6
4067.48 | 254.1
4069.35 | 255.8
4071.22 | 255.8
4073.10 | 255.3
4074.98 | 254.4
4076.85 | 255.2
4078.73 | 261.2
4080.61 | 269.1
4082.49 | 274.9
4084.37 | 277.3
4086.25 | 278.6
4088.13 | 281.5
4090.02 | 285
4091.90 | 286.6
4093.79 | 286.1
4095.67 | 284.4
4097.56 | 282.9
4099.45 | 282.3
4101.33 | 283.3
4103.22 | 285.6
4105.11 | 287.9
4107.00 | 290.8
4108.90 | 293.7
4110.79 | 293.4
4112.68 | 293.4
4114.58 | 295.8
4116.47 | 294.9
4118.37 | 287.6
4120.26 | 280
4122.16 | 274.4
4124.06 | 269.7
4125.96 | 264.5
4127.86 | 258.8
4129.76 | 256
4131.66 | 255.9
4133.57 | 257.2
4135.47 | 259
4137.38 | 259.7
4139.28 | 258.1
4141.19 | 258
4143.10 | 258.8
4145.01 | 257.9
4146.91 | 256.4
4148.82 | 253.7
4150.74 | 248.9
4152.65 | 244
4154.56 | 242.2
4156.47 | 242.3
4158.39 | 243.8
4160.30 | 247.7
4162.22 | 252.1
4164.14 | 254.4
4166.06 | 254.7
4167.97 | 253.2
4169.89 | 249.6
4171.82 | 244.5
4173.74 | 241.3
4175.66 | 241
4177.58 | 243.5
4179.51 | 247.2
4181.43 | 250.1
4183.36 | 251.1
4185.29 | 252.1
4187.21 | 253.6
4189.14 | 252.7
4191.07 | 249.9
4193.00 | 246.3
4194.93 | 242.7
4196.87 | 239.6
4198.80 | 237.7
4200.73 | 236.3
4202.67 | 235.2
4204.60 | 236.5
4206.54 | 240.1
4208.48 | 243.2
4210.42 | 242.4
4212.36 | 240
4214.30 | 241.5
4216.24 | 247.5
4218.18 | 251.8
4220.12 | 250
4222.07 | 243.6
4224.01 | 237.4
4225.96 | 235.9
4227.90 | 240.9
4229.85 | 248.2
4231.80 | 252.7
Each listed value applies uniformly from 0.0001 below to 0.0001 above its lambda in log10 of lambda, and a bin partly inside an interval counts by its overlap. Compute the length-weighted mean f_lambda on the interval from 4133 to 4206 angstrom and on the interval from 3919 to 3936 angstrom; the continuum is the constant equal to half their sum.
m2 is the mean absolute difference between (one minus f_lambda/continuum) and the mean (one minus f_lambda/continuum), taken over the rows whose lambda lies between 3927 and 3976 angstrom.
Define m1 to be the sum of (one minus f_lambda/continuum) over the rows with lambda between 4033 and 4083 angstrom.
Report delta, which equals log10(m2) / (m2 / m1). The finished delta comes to 6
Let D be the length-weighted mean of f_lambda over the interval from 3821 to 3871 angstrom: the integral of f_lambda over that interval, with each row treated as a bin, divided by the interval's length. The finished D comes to 273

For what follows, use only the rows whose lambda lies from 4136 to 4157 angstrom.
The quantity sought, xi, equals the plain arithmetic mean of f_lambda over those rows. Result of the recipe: 253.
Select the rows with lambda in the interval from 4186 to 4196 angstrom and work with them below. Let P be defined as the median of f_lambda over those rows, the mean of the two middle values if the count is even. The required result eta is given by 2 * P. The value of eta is 500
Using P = 250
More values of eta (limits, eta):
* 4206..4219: 485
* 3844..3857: 538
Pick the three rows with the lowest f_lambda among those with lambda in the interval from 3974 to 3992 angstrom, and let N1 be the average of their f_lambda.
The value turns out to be 265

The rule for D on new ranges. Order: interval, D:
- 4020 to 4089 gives 257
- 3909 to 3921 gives 277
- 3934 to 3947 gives 260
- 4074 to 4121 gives 282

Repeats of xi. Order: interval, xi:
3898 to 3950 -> 267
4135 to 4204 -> 249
